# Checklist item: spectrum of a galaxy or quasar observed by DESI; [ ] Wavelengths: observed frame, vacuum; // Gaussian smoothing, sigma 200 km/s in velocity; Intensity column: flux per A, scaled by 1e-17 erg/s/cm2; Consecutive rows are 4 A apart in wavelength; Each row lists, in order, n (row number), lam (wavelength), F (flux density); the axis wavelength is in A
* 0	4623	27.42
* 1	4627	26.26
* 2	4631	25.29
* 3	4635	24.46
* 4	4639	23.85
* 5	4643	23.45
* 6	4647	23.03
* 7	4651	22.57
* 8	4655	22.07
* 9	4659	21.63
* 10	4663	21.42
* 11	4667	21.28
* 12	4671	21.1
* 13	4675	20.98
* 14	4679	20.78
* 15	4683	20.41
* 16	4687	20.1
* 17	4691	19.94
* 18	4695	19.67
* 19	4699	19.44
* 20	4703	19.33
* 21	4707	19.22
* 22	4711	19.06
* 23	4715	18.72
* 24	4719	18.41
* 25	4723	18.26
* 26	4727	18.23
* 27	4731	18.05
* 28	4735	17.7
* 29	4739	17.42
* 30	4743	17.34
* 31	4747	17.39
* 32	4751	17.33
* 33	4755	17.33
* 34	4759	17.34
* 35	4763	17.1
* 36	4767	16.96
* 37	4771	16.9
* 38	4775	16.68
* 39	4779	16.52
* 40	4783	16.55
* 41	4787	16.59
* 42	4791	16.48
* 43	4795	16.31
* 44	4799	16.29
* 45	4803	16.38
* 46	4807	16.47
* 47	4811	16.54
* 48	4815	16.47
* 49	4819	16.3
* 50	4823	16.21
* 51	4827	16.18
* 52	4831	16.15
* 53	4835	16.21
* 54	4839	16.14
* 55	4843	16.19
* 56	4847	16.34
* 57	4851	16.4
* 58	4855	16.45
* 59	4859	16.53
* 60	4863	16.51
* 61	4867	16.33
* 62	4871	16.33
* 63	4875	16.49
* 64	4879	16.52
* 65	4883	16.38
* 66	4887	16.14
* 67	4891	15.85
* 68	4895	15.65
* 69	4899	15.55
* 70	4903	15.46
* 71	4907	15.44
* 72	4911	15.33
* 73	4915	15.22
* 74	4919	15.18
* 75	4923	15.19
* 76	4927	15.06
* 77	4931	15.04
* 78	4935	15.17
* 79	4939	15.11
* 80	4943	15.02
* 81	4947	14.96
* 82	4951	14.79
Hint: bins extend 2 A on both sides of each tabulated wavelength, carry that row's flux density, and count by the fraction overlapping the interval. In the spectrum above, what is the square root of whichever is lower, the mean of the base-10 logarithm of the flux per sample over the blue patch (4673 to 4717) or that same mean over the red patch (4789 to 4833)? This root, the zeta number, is 1.10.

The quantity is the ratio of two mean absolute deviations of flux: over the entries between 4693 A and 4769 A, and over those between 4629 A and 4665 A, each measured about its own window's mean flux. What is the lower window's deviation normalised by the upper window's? 1.4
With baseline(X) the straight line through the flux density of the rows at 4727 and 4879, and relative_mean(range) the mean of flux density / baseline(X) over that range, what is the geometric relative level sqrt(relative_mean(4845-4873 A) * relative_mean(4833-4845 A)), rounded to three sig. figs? 0.967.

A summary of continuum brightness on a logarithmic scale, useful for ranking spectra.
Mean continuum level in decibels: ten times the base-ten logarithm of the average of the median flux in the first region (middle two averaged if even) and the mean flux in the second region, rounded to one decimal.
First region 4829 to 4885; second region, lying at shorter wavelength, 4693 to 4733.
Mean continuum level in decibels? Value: 12.5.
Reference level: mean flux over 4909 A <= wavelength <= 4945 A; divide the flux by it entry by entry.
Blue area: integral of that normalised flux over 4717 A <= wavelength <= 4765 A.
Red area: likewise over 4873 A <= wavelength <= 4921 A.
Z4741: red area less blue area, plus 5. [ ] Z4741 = -1.0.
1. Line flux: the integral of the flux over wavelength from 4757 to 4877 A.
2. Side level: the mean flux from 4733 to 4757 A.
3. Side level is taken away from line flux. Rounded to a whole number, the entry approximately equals 1960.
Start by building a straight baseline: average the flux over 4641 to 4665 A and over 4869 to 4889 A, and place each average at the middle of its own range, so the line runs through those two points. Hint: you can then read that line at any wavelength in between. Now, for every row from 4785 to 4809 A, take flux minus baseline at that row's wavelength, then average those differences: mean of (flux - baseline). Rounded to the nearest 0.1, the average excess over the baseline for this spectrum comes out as -2.1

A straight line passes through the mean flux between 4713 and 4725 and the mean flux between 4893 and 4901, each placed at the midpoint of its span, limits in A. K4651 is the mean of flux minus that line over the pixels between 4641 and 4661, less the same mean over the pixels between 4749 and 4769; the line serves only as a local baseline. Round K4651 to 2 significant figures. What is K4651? 3.6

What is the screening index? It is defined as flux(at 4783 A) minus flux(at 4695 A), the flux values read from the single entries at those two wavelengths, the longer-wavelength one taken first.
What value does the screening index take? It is -3.1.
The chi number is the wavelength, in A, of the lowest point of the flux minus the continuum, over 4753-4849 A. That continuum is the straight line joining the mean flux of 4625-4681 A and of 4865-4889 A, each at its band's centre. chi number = 4779 A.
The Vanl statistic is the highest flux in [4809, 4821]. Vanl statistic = 16.54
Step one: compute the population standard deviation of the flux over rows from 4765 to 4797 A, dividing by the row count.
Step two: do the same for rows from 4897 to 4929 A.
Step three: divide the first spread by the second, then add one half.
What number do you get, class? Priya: 1.8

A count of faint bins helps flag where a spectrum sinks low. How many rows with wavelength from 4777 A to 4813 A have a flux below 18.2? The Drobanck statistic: 9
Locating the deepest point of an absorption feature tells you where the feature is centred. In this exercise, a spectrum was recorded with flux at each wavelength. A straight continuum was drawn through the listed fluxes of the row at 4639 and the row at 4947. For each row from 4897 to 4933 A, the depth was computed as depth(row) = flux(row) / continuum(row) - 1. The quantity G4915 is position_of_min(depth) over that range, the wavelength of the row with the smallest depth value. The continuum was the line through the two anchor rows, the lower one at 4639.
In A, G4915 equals 4899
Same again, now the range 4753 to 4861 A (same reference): 4779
